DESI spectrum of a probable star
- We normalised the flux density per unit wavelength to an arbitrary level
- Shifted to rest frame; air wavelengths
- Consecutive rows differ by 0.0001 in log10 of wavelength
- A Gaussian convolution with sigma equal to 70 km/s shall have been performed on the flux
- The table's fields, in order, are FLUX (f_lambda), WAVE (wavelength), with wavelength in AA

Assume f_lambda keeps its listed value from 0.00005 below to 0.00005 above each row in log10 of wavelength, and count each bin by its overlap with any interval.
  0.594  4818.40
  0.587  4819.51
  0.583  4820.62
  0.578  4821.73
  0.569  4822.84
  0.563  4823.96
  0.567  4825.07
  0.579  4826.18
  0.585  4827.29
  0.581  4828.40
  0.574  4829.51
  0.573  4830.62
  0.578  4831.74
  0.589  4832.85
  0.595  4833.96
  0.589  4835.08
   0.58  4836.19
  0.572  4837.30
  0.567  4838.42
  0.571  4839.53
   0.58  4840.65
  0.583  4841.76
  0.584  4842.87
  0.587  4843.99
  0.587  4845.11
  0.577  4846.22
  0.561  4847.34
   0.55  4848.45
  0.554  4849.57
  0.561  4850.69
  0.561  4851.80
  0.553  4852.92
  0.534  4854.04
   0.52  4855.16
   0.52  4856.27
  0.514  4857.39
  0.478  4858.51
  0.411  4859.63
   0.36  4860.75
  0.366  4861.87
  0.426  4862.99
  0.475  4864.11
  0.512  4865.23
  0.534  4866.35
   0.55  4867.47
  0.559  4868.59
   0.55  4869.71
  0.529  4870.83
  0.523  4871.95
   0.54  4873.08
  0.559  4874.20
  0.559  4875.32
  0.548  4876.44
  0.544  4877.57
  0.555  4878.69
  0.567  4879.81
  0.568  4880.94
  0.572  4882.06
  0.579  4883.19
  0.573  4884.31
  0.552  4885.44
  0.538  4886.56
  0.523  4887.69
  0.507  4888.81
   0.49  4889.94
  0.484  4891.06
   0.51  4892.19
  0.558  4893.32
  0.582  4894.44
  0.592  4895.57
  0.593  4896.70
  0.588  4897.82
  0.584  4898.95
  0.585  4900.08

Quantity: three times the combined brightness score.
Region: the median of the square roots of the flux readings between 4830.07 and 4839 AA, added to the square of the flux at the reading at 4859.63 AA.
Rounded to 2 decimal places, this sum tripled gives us 2.79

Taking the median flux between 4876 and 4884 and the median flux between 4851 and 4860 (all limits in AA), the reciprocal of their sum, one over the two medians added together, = 0.920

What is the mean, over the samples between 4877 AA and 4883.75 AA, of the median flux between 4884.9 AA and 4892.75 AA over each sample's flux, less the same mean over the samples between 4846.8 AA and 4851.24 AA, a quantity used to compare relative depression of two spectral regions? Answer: -0.01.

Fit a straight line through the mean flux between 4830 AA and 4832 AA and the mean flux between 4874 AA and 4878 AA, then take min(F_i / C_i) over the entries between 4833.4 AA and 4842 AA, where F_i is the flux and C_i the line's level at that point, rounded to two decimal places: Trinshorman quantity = 0.99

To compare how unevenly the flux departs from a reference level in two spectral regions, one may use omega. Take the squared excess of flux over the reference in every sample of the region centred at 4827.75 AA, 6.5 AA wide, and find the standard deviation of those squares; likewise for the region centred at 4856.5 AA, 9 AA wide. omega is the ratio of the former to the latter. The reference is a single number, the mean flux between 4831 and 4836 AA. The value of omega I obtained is 0.01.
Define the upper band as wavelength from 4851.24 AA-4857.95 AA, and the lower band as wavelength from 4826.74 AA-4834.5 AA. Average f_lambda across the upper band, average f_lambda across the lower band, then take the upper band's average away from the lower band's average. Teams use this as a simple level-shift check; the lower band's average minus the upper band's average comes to 0.048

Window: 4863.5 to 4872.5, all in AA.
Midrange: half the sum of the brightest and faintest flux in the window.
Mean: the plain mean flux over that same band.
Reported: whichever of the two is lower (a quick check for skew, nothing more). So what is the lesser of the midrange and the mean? 0.52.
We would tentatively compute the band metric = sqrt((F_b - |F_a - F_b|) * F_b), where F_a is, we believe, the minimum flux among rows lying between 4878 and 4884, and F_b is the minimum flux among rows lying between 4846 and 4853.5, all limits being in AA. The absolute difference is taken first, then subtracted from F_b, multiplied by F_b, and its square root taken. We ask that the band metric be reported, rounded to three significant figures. 0.547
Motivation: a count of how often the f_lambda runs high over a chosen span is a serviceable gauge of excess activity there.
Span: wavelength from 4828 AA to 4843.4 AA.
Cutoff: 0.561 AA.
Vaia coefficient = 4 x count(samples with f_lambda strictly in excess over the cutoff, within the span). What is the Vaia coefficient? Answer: 56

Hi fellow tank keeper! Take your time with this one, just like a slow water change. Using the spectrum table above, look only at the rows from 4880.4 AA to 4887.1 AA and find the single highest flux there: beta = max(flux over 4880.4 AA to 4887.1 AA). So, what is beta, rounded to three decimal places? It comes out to 0.579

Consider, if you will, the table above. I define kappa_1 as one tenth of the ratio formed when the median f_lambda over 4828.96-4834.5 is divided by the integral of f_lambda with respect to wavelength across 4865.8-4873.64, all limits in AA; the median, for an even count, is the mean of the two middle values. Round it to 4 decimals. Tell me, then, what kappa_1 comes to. 0.0136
